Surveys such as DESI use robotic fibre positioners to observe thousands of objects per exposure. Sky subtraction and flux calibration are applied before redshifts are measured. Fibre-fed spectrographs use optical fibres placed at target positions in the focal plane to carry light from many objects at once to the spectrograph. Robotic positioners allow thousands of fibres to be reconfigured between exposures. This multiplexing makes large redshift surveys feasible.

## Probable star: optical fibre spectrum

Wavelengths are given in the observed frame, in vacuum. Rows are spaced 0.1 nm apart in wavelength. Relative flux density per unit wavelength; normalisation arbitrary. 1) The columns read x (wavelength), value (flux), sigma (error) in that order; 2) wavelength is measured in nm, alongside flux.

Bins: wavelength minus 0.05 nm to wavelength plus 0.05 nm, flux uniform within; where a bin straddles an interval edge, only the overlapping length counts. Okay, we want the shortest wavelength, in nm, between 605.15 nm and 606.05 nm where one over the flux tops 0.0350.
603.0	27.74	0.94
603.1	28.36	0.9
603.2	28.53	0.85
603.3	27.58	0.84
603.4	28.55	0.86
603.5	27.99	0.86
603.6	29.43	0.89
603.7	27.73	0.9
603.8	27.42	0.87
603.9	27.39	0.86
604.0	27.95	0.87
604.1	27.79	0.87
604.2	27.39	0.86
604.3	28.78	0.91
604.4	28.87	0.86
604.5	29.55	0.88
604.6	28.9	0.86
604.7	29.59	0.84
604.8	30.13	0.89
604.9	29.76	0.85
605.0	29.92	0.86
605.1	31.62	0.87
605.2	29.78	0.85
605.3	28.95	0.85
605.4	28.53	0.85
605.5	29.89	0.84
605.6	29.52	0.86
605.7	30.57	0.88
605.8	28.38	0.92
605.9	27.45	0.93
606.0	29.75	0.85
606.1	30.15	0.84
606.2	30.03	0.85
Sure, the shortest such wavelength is 605.4 nm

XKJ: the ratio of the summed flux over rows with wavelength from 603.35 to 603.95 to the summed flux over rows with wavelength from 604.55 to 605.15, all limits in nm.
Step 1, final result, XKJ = 0.94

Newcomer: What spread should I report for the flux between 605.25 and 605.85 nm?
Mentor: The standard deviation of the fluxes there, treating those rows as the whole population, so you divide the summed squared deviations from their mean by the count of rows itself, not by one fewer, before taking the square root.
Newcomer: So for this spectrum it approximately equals 0.77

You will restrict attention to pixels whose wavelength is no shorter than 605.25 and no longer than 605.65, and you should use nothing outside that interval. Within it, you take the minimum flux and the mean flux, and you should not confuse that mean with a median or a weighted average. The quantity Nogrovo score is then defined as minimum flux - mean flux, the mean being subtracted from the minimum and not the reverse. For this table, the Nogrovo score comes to -0.69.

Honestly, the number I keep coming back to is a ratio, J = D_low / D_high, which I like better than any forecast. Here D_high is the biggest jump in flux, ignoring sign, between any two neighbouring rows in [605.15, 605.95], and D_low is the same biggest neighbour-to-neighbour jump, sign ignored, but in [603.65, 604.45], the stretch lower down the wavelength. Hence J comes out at 0.63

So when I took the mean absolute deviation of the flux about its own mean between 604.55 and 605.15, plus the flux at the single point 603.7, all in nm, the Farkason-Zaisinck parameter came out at 28.3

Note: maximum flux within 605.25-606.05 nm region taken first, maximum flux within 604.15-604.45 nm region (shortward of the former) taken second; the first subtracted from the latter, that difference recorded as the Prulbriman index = -1.7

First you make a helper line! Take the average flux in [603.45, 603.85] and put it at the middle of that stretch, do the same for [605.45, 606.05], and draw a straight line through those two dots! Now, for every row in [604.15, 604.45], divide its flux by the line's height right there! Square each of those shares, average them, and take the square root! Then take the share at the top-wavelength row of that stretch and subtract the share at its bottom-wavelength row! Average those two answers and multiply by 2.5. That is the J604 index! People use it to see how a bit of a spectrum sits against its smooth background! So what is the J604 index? 1.30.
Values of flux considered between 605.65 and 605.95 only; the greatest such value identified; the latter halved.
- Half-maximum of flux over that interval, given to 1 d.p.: 15.3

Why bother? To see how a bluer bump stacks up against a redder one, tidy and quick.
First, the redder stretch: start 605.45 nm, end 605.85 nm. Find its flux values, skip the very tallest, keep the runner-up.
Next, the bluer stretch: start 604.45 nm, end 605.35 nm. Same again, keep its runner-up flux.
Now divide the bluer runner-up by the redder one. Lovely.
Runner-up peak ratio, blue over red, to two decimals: 1.01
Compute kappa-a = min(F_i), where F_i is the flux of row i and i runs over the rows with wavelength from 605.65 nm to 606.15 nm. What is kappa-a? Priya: 27.45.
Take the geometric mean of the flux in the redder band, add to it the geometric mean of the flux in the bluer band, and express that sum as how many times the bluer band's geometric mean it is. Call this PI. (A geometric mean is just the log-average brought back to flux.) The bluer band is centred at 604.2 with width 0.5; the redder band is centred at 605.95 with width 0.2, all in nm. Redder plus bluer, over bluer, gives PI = 2.02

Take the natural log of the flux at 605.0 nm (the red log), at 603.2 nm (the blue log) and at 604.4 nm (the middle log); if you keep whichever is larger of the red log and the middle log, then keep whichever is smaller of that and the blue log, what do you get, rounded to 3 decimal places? 3.351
